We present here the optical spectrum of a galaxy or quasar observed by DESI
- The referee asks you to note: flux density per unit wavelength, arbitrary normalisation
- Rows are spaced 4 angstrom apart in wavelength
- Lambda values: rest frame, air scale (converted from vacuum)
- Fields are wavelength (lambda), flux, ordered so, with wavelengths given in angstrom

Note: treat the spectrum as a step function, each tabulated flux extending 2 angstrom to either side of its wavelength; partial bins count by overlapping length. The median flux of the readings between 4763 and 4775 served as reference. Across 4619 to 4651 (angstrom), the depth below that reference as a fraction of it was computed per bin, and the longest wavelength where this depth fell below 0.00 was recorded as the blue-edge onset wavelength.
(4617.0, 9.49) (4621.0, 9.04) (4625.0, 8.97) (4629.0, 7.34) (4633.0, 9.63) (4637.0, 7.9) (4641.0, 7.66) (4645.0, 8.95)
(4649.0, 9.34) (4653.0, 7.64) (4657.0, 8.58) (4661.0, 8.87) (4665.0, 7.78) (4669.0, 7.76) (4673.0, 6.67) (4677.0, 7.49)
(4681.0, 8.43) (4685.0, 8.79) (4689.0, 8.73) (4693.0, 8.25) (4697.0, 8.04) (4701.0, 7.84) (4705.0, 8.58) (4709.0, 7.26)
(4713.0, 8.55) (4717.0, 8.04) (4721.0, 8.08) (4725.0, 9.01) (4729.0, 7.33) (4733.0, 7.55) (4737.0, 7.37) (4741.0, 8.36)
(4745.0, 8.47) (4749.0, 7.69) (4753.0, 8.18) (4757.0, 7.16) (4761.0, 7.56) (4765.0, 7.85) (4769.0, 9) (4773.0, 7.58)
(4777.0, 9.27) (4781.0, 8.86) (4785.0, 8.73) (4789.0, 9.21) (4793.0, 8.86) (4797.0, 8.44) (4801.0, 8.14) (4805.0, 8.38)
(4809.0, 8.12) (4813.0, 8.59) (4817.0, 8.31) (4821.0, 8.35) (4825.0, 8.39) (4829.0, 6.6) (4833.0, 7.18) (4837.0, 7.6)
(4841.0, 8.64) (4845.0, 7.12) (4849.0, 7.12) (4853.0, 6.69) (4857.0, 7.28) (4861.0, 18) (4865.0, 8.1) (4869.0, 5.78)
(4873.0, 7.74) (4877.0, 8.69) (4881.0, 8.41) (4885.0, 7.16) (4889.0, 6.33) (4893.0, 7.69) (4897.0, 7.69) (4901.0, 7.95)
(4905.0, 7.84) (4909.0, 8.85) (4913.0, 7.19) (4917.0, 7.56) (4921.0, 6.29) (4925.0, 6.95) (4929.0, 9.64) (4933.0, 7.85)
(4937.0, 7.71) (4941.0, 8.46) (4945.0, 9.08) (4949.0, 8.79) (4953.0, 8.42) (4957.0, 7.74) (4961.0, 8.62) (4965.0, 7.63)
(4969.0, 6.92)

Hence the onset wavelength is 4649.0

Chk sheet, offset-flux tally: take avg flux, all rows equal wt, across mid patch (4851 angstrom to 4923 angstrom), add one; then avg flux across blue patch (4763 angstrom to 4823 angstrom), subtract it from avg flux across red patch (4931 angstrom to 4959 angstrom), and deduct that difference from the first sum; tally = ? 9.29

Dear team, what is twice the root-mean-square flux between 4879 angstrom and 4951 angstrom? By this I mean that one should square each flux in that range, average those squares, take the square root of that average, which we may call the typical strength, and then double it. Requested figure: 15.8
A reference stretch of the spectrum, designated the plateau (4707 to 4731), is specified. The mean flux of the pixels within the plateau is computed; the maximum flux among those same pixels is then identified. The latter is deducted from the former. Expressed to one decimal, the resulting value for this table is -1.0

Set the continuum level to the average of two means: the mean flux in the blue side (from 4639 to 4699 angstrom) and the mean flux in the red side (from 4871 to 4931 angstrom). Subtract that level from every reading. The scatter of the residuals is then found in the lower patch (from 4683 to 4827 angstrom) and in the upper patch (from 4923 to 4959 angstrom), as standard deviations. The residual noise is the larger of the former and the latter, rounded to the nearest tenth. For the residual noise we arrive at 0.8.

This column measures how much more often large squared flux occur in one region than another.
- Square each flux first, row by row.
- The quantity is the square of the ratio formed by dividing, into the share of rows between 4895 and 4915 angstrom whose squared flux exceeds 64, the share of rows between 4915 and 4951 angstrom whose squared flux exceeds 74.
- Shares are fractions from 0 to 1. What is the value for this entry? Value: 0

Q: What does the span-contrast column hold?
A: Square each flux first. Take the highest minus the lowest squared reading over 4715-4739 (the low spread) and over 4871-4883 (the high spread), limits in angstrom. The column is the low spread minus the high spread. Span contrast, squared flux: 12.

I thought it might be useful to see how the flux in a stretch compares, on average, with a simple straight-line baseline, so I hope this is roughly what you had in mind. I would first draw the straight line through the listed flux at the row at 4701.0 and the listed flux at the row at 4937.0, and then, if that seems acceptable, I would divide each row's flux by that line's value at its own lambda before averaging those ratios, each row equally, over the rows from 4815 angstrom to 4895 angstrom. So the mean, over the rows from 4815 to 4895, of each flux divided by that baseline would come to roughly 1.04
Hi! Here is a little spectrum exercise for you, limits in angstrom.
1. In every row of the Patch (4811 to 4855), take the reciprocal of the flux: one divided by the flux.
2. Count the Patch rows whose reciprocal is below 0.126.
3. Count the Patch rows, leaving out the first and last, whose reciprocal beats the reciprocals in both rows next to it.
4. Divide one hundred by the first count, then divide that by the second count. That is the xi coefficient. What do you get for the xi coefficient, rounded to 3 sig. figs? 10.0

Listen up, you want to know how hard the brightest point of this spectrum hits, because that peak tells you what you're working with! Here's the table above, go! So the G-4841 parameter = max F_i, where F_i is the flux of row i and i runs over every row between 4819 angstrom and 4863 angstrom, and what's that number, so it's 18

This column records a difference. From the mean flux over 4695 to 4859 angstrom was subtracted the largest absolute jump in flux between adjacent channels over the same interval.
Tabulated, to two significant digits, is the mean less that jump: 6.2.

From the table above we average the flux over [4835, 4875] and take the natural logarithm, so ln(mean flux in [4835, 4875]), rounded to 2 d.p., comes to 2.13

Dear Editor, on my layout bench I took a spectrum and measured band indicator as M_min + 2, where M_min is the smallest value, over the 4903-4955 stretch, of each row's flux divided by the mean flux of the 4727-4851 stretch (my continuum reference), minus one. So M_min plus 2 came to 1.78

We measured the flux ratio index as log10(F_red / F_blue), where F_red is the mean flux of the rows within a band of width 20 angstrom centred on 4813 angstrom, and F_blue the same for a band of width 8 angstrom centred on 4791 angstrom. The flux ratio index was -0.034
